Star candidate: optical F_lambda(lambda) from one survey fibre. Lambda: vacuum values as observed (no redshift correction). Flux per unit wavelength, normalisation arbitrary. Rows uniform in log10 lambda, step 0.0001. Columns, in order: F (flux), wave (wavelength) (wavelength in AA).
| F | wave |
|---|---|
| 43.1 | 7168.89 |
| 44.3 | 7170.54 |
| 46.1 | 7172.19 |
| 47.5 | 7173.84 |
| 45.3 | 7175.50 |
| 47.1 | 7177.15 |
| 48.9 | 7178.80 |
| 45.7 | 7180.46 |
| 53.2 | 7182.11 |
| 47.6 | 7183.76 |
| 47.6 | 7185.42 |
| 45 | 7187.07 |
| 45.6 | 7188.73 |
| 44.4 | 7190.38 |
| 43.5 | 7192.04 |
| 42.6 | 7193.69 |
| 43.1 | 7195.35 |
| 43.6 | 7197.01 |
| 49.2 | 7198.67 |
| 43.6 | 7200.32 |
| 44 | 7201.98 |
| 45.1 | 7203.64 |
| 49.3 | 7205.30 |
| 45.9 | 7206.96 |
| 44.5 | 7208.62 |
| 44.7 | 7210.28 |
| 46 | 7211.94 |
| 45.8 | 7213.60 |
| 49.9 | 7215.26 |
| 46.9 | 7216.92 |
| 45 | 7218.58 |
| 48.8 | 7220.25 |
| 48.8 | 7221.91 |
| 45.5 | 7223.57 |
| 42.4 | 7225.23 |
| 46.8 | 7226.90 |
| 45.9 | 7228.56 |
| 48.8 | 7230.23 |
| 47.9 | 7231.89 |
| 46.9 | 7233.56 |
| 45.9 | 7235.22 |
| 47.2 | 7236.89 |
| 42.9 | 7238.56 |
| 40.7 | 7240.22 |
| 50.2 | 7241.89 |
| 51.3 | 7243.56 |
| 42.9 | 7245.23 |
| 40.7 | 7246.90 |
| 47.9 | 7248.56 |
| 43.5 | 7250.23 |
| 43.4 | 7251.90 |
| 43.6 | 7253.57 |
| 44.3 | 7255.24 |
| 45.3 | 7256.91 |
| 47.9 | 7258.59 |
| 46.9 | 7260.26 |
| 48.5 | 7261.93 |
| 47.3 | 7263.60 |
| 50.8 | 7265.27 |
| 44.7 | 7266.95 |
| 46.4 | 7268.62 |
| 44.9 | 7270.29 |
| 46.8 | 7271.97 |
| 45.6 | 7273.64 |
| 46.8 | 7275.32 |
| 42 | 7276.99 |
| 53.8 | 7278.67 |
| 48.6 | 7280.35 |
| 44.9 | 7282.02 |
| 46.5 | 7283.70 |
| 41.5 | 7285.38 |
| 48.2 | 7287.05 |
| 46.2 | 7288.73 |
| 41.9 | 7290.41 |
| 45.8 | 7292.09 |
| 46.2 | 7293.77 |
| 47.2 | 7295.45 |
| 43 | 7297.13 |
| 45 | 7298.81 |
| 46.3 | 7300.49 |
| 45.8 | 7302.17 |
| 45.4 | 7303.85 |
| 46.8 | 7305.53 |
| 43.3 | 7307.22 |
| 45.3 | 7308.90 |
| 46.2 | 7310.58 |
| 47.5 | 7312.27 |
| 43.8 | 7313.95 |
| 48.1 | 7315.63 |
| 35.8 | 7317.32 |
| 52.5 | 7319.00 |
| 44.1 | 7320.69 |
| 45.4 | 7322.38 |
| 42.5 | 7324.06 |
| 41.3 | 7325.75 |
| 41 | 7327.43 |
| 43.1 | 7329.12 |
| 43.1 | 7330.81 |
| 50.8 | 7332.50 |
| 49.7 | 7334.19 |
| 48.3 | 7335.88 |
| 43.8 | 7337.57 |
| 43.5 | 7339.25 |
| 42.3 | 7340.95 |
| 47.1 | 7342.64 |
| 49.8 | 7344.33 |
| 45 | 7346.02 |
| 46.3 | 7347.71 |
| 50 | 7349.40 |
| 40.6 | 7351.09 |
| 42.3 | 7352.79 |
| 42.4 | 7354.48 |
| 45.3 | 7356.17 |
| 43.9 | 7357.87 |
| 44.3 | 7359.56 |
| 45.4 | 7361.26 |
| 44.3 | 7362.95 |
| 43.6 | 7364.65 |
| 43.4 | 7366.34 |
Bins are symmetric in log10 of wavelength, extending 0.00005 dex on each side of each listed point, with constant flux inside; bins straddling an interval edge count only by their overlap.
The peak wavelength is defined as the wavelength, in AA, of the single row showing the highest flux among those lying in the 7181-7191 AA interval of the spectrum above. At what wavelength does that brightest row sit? 7182.11 AA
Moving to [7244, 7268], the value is 7265.27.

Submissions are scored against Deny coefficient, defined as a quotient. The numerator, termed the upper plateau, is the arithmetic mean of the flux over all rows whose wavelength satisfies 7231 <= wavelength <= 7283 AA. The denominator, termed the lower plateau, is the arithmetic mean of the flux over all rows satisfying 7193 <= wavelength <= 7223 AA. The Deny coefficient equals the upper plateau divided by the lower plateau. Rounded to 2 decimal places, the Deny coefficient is 1.00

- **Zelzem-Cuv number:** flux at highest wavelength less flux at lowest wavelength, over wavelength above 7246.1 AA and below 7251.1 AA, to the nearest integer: 3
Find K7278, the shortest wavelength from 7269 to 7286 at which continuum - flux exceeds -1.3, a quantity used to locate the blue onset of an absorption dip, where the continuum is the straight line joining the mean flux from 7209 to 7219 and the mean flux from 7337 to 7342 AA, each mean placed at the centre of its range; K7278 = 7270.29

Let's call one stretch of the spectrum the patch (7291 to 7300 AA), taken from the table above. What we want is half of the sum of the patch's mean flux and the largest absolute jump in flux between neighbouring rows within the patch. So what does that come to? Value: 24.8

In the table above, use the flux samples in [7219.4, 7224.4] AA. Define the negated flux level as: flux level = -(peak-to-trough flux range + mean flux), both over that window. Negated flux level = -51.0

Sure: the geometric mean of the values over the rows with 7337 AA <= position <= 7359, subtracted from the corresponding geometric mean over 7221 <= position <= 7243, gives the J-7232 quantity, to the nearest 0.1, 1.4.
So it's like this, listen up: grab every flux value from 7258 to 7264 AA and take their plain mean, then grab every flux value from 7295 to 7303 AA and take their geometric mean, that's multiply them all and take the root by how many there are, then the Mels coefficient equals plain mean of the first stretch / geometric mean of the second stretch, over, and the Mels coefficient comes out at 1.05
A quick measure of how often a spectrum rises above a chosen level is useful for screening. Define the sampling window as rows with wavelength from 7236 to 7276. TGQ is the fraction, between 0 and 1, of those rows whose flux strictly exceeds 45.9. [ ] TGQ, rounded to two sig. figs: 0.50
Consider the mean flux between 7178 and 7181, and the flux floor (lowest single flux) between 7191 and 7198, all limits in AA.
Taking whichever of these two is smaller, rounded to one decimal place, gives 42.6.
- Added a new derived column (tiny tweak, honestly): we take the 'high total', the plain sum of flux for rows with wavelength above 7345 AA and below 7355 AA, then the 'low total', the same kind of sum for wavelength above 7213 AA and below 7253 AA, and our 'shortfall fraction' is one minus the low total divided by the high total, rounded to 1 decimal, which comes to -3.1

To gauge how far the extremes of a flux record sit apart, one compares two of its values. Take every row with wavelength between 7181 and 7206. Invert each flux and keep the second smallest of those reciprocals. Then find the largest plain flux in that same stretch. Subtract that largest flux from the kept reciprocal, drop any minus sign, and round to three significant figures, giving 53.2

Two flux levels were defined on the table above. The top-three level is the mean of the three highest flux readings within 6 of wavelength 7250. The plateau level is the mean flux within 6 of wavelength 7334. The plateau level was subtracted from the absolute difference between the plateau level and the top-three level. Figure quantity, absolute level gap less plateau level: -45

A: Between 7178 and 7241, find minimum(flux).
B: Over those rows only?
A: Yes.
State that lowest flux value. 40.7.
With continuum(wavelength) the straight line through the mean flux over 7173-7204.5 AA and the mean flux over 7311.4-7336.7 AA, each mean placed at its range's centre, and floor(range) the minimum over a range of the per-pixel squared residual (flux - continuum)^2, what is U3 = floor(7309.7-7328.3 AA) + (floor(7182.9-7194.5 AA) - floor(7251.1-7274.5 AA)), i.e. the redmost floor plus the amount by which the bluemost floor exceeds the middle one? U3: 0.14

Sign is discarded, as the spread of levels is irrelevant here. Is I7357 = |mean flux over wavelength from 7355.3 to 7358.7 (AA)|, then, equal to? 44.6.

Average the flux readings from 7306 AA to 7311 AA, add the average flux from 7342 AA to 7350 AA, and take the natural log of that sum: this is 4.53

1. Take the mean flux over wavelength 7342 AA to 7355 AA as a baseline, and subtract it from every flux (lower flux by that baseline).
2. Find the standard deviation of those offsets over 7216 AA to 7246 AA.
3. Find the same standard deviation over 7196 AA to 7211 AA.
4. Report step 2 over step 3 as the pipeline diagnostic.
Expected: 1.3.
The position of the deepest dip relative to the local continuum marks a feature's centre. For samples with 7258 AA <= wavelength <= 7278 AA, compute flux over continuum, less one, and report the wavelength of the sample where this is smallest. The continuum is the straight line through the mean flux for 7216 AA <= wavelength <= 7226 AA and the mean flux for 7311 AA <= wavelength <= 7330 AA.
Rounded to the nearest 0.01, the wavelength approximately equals 7276.99 AA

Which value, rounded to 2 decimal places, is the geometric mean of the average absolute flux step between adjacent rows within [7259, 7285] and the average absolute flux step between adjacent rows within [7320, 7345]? 2.75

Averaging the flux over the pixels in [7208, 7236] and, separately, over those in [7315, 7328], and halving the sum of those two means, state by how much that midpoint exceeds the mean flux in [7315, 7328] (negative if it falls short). 1.3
